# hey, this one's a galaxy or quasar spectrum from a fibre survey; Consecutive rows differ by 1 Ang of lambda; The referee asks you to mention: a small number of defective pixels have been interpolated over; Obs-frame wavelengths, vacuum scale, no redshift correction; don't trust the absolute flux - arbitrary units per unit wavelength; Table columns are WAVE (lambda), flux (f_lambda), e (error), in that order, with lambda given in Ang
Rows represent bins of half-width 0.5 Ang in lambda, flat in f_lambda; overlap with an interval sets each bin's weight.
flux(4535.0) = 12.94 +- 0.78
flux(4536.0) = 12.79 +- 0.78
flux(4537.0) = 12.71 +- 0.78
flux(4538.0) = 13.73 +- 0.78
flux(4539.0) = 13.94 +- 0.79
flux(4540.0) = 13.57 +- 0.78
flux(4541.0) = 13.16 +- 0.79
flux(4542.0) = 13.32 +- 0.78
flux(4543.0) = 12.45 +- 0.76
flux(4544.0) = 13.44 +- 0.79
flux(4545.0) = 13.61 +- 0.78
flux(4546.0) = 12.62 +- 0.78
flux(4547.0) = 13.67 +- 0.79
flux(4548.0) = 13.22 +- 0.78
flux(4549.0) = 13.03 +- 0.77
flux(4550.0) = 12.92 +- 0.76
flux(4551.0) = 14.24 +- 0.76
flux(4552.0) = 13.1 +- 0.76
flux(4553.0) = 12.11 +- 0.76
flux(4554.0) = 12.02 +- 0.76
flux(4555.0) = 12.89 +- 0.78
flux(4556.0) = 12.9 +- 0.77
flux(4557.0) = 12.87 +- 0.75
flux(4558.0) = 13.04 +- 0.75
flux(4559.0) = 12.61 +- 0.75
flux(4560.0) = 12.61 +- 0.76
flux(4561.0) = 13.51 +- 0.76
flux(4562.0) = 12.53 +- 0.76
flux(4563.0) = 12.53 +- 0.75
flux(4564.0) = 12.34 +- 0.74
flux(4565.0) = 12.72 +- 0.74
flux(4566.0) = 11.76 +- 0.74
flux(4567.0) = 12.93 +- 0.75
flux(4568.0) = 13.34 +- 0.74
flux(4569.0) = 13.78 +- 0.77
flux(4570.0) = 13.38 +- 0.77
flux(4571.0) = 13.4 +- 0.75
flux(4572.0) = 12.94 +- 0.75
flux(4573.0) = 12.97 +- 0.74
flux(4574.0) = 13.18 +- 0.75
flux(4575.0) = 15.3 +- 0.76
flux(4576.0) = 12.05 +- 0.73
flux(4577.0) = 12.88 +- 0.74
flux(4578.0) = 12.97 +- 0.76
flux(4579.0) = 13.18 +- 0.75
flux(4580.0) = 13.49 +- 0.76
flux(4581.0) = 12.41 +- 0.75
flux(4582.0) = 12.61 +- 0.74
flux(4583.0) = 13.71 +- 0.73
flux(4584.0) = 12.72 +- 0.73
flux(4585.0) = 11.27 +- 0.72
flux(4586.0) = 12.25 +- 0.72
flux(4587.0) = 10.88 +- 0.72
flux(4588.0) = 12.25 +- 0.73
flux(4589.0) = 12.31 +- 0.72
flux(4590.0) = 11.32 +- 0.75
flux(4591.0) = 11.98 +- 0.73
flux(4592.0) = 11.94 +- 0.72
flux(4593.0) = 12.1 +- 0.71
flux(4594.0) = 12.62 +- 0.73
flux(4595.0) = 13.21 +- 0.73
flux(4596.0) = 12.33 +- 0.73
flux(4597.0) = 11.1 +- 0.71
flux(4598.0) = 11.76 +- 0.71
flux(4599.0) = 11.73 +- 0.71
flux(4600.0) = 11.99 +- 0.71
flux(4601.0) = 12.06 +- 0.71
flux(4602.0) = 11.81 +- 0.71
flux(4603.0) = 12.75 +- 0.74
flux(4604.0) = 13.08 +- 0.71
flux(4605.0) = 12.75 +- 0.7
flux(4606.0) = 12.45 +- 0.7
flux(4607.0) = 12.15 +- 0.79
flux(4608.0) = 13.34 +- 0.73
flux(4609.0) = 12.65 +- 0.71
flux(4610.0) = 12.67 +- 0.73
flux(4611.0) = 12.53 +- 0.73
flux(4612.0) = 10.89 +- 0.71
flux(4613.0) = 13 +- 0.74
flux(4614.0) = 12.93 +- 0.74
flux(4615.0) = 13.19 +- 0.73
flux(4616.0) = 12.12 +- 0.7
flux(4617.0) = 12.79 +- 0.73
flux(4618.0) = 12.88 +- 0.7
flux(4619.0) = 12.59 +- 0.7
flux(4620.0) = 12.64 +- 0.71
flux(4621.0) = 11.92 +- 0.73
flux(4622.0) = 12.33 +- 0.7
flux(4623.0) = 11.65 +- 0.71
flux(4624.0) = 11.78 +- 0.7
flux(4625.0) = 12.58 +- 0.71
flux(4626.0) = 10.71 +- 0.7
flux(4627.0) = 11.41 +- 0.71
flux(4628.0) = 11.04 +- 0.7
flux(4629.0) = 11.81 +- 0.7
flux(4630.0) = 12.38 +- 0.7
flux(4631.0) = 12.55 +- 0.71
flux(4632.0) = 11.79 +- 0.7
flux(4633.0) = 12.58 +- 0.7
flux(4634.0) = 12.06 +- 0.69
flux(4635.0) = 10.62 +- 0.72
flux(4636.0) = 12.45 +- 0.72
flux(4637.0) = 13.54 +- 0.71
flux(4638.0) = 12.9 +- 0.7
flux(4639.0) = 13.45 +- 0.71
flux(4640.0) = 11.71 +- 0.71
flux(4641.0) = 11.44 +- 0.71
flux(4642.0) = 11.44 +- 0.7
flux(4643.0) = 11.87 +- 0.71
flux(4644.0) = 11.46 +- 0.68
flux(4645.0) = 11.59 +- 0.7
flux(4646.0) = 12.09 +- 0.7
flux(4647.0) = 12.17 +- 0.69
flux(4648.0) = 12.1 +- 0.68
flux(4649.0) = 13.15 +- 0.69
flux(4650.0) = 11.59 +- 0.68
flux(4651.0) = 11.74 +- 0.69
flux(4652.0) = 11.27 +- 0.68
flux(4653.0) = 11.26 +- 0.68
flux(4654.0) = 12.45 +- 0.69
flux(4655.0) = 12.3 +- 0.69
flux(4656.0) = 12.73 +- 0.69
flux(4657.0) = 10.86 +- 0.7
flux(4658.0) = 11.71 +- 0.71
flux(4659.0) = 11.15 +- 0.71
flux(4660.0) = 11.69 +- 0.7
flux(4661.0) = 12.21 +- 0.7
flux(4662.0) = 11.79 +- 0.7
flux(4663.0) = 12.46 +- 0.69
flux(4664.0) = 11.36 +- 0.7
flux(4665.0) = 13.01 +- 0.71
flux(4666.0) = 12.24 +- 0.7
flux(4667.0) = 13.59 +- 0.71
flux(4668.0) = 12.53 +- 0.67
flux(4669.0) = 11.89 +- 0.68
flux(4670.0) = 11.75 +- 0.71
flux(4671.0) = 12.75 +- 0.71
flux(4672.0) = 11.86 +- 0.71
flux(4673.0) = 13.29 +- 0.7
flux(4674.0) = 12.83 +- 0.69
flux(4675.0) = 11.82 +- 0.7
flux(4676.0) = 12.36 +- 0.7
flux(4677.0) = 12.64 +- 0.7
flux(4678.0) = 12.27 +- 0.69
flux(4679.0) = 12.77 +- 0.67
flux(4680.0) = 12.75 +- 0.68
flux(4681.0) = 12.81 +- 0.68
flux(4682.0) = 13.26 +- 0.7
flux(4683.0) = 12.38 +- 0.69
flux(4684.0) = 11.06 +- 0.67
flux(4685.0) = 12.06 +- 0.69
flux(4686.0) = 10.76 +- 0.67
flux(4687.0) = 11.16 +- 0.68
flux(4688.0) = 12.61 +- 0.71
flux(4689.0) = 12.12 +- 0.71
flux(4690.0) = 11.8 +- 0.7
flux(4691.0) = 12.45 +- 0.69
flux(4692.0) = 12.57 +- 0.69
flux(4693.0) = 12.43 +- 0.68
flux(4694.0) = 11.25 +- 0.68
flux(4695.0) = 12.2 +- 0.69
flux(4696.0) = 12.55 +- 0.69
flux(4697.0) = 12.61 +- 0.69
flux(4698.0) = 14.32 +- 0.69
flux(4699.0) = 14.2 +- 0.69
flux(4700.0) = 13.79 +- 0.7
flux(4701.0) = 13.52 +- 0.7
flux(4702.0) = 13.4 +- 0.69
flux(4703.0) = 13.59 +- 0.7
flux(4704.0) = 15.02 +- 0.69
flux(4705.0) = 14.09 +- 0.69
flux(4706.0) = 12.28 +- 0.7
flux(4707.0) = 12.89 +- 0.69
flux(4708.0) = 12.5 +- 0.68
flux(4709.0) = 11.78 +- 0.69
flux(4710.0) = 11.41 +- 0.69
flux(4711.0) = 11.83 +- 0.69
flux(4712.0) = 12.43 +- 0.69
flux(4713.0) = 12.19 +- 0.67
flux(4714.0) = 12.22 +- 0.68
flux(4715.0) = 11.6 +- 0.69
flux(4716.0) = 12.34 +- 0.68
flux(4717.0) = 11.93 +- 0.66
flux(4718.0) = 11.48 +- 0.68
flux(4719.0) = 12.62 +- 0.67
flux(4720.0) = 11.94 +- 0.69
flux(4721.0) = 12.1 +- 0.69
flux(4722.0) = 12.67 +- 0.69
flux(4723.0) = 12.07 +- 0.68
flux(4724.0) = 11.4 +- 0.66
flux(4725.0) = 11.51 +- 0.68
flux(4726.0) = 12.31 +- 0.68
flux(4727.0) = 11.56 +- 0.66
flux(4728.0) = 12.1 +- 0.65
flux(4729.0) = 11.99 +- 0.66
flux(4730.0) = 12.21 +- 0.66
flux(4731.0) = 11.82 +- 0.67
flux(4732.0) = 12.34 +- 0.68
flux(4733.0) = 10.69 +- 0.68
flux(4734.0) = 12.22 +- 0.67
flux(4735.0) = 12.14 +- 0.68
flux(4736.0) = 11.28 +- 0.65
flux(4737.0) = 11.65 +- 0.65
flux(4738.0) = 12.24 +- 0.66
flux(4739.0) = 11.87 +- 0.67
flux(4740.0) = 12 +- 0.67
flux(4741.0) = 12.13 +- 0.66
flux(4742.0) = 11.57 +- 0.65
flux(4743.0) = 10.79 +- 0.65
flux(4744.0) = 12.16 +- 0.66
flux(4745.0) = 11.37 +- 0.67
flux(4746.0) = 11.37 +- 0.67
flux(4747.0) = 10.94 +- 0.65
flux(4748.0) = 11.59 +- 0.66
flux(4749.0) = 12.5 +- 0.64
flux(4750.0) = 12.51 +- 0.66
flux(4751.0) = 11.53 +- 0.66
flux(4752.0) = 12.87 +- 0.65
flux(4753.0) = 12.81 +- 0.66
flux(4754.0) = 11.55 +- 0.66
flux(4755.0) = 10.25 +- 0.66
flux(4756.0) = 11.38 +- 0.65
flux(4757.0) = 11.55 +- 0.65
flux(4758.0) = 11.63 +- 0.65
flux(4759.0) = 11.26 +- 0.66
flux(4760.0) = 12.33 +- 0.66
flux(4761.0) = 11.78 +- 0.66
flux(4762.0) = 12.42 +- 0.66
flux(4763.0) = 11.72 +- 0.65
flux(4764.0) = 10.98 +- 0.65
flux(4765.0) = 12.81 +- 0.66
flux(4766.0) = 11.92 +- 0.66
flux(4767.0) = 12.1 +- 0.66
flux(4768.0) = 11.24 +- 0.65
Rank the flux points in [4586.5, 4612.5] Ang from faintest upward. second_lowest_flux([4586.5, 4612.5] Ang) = 10.89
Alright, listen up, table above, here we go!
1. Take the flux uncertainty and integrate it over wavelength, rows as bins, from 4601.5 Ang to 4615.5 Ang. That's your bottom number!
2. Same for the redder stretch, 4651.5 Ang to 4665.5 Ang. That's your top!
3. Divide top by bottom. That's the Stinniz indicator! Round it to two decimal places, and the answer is 0.96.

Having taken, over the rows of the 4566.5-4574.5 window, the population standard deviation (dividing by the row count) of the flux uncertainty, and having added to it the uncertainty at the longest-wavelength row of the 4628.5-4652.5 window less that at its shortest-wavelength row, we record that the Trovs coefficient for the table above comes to -0.009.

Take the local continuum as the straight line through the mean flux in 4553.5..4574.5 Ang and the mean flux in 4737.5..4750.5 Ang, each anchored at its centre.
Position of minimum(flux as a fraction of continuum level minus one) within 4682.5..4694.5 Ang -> 4686.0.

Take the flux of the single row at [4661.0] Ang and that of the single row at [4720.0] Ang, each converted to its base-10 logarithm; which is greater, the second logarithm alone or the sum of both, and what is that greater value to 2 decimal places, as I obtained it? 2.16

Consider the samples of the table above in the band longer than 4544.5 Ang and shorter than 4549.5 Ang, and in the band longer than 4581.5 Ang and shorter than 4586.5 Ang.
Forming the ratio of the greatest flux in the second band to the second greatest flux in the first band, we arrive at 1.01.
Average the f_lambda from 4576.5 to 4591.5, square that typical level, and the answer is 154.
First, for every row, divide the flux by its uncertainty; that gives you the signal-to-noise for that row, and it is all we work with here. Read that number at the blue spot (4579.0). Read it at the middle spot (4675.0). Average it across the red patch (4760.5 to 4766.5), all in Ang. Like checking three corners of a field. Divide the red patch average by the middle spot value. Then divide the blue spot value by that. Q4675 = 16.3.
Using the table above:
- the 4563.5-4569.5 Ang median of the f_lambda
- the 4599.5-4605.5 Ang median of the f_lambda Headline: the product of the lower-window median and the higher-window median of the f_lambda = 159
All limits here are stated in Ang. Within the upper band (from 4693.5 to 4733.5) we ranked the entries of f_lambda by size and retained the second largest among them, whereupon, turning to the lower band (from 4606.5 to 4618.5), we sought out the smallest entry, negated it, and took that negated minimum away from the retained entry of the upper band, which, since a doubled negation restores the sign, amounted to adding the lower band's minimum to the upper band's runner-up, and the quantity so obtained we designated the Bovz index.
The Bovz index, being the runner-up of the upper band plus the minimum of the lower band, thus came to 25.2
